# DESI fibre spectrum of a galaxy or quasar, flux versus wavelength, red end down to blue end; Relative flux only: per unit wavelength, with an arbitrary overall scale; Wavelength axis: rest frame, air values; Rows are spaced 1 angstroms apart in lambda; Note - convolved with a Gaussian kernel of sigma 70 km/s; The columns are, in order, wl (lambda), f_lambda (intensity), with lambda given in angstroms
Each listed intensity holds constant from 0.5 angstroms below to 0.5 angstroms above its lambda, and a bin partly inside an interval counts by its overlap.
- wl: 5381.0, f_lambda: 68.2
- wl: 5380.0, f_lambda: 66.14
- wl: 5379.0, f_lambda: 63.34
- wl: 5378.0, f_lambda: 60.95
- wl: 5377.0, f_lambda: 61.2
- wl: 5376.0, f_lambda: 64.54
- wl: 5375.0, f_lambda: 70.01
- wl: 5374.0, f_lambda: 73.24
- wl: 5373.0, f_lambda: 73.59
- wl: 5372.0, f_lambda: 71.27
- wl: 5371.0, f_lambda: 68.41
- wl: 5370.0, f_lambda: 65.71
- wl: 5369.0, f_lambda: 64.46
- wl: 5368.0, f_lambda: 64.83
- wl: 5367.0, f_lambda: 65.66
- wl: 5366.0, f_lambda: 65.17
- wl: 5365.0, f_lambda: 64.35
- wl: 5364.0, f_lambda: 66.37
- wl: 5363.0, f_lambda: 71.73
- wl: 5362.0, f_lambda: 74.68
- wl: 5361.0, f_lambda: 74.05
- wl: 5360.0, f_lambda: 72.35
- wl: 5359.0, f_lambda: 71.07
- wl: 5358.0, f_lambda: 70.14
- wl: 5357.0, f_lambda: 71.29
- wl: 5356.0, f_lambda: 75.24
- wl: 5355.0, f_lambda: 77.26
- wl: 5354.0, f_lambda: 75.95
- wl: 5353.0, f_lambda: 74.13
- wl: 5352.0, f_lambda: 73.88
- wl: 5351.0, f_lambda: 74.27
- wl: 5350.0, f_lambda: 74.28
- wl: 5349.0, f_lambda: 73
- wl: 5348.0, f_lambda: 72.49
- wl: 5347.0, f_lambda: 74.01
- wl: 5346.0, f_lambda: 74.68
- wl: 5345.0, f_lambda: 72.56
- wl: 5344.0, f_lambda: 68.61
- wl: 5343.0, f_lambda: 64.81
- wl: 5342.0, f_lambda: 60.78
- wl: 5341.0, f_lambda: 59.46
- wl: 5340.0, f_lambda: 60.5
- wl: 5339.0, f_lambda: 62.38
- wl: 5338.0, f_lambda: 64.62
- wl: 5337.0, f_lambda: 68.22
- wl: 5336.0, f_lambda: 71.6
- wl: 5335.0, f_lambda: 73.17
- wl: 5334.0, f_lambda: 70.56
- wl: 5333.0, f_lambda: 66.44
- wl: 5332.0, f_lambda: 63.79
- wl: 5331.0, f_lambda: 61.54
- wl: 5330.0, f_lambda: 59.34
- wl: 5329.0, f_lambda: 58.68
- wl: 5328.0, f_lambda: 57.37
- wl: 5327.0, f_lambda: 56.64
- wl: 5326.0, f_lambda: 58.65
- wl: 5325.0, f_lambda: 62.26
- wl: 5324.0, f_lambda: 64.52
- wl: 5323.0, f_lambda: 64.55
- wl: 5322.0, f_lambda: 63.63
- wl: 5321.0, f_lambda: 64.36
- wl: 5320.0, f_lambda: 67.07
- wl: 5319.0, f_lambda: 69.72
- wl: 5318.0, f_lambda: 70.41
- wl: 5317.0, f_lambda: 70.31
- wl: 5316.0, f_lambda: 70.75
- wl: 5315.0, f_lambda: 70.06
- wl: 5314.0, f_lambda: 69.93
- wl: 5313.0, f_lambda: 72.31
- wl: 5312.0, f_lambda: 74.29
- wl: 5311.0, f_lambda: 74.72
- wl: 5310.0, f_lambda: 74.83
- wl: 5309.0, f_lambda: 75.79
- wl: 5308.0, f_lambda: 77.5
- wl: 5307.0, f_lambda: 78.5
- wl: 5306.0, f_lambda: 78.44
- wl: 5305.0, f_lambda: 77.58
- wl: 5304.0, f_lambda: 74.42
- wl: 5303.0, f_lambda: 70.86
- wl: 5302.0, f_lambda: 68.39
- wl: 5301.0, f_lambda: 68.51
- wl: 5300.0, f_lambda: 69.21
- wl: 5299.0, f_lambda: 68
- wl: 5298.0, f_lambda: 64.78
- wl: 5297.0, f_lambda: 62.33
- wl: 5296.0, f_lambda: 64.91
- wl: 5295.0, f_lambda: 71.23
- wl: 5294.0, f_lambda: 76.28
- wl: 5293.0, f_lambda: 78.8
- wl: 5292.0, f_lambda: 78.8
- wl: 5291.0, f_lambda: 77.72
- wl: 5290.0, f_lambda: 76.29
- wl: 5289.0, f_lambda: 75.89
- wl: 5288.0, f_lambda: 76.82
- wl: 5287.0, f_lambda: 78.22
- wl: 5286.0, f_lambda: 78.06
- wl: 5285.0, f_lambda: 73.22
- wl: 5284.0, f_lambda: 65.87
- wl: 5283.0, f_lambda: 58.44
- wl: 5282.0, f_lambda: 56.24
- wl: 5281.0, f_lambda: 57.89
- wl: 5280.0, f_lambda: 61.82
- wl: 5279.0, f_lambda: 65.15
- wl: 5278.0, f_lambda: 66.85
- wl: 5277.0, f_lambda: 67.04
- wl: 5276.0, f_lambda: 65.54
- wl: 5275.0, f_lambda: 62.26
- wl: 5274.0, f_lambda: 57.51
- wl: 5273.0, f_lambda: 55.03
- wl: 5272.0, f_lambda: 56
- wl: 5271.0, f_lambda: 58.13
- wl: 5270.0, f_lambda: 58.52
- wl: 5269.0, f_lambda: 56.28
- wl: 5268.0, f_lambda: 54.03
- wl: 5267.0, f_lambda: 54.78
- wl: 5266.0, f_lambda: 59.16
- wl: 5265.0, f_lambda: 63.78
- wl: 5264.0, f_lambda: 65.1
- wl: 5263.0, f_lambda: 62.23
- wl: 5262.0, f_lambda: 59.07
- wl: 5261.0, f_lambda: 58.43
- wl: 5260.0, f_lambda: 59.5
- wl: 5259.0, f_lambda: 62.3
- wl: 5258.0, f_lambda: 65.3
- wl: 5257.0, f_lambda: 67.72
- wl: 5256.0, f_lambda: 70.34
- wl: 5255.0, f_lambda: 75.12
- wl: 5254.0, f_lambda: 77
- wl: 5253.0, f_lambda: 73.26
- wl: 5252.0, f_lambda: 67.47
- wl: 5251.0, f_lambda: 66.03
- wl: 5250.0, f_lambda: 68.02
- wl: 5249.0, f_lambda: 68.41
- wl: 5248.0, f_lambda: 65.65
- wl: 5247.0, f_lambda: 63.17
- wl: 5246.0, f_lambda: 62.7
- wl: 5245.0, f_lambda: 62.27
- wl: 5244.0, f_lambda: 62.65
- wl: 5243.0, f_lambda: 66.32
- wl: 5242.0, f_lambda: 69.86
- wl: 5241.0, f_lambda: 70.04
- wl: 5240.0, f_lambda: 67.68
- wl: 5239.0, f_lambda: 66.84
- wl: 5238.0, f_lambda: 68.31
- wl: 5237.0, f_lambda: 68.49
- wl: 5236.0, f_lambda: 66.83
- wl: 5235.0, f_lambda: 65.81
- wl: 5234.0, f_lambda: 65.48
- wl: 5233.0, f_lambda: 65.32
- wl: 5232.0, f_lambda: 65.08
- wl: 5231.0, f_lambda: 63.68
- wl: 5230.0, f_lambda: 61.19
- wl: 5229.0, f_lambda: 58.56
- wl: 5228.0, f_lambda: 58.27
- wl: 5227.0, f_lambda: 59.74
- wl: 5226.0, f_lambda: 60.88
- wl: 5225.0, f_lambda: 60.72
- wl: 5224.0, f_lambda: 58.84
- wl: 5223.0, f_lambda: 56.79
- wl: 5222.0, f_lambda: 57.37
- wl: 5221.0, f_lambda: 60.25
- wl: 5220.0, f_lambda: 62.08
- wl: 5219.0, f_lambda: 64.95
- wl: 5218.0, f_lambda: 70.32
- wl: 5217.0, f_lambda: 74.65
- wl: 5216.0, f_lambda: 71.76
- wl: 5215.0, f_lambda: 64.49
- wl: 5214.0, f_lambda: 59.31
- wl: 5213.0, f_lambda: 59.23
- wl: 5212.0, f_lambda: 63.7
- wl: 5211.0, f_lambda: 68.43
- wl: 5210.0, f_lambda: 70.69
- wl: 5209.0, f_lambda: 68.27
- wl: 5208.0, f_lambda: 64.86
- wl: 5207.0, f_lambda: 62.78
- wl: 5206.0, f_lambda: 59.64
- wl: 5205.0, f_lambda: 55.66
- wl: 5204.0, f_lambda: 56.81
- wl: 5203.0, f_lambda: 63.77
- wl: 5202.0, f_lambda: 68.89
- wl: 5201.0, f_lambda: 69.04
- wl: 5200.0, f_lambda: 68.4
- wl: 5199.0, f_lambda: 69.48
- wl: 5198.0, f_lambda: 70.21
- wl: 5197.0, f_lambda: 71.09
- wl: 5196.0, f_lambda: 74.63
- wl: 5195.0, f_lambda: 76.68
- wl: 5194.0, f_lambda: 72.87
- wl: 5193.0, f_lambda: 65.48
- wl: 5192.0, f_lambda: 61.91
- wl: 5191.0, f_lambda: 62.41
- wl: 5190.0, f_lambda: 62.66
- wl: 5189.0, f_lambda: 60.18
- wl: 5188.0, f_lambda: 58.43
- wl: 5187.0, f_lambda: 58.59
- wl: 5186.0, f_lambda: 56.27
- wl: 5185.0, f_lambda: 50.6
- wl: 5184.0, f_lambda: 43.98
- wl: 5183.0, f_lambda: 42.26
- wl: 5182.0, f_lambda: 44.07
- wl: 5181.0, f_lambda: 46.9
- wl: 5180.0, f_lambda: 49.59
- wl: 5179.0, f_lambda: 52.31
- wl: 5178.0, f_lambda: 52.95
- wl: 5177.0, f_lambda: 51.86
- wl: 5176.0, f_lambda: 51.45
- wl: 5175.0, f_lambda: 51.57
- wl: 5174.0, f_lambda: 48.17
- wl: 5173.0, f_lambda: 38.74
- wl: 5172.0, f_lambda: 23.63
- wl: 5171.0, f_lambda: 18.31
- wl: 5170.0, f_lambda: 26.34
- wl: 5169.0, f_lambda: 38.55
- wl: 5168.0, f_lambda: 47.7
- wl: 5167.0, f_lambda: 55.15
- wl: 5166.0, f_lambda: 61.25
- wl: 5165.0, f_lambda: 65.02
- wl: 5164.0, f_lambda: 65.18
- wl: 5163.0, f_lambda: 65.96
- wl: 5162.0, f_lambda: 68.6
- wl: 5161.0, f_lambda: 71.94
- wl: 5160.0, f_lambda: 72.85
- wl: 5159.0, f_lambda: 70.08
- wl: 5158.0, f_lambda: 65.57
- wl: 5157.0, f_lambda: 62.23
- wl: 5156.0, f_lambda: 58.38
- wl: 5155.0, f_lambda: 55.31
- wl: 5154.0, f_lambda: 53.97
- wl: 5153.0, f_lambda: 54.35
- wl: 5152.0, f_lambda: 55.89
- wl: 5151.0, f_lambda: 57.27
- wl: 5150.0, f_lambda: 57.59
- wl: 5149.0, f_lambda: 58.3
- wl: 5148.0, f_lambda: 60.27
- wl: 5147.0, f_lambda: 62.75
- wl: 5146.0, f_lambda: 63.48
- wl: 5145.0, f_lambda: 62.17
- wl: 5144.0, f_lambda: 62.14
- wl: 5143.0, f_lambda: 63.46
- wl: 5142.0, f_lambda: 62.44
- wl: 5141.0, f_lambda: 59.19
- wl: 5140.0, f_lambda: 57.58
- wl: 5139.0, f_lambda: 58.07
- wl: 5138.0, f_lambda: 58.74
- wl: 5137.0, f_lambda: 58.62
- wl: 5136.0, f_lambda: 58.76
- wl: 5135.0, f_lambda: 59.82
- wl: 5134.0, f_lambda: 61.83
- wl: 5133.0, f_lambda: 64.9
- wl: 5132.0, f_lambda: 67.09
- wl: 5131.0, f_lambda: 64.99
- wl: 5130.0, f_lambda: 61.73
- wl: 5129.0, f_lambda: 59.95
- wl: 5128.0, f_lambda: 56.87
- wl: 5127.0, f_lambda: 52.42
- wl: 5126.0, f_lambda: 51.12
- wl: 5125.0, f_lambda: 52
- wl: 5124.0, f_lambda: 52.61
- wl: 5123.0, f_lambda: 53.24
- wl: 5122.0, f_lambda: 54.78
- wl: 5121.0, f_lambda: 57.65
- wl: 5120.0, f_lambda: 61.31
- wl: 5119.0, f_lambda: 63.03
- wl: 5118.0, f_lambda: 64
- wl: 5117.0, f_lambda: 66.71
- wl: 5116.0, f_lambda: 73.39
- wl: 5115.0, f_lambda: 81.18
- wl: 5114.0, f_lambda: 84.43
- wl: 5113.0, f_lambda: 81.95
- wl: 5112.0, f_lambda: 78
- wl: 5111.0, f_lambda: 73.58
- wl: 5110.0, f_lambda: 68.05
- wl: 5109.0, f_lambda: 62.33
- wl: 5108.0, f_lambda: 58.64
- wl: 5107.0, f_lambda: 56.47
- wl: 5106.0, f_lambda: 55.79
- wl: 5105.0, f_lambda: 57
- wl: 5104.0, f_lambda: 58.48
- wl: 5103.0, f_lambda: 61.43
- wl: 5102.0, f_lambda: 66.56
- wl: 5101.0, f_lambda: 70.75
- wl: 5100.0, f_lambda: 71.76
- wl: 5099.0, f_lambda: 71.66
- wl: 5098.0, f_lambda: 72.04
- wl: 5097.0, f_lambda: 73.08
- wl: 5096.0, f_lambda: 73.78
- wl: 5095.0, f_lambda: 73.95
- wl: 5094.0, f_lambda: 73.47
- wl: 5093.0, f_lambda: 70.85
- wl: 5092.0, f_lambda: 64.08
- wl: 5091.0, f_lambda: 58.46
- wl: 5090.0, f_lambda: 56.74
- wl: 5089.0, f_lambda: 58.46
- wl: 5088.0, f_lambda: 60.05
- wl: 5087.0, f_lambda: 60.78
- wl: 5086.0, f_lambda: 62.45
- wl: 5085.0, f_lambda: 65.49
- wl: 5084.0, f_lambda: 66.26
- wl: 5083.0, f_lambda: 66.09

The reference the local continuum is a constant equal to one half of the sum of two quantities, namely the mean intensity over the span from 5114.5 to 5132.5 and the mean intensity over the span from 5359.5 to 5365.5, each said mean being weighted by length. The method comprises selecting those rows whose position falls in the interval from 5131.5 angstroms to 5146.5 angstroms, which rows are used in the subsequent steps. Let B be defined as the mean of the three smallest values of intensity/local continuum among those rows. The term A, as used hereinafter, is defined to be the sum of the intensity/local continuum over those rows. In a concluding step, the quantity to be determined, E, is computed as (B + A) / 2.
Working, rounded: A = 14.0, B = 0.88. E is 7.4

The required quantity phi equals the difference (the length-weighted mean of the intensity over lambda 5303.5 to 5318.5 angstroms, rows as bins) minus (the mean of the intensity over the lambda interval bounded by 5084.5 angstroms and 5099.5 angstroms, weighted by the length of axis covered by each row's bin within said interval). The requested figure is 8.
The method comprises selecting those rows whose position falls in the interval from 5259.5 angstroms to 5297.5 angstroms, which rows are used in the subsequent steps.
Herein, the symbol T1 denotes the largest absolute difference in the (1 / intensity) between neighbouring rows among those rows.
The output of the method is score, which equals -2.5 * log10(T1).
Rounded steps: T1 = 0.0019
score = 6.79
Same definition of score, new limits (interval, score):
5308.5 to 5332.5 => 7.51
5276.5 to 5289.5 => 6.79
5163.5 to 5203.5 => 4.45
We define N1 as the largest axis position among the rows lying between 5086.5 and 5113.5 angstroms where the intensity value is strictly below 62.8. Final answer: 5109.0 angstroms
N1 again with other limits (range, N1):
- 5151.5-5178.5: 5178.0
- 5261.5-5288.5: 5283.0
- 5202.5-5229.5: 5229.0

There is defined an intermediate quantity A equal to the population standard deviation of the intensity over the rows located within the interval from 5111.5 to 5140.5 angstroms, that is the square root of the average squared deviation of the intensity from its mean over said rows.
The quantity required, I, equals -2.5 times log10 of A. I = -2.4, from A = 9.0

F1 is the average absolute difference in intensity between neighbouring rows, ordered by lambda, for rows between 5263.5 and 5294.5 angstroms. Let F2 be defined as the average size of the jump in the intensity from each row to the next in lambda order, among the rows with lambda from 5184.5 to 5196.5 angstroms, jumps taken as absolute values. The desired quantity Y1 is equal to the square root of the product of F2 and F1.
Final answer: 2.5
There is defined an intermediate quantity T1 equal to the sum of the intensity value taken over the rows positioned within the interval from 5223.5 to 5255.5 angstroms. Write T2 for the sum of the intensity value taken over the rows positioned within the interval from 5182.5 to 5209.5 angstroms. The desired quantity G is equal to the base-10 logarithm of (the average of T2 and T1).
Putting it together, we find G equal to 3.28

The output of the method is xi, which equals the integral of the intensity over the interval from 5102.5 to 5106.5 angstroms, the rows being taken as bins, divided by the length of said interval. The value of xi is 58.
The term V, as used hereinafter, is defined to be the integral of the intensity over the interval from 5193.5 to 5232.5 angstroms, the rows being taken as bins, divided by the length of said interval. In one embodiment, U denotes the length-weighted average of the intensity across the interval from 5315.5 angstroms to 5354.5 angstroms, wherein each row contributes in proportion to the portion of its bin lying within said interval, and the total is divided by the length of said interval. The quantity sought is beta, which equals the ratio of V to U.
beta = 0.97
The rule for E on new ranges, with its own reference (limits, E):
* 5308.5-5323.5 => 8.5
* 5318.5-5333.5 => 7.6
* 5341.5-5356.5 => 8.8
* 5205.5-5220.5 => 8.0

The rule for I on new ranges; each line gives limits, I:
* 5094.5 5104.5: -1.8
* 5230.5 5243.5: -0.7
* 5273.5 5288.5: -2.2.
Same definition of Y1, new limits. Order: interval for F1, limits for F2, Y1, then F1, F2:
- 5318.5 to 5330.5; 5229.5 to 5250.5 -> 1.5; 1.6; 1.3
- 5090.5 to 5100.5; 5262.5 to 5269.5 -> 2.3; 2.0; 2.7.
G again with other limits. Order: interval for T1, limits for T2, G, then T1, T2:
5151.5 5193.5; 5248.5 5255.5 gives 3.14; 2267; 495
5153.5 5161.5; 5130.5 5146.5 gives 2.87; 510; 983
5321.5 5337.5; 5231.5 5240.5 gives 2.91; 1021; 600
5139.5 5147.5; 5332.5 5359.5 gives 3.08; 493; 1895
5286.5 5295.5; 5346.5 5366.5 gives 3.03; 690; 1446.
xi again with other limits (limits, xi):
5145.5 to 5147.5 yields 63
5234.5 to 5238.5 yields 67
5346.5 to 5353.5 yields 74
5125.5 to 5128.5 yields 53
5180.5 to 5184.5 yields 44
